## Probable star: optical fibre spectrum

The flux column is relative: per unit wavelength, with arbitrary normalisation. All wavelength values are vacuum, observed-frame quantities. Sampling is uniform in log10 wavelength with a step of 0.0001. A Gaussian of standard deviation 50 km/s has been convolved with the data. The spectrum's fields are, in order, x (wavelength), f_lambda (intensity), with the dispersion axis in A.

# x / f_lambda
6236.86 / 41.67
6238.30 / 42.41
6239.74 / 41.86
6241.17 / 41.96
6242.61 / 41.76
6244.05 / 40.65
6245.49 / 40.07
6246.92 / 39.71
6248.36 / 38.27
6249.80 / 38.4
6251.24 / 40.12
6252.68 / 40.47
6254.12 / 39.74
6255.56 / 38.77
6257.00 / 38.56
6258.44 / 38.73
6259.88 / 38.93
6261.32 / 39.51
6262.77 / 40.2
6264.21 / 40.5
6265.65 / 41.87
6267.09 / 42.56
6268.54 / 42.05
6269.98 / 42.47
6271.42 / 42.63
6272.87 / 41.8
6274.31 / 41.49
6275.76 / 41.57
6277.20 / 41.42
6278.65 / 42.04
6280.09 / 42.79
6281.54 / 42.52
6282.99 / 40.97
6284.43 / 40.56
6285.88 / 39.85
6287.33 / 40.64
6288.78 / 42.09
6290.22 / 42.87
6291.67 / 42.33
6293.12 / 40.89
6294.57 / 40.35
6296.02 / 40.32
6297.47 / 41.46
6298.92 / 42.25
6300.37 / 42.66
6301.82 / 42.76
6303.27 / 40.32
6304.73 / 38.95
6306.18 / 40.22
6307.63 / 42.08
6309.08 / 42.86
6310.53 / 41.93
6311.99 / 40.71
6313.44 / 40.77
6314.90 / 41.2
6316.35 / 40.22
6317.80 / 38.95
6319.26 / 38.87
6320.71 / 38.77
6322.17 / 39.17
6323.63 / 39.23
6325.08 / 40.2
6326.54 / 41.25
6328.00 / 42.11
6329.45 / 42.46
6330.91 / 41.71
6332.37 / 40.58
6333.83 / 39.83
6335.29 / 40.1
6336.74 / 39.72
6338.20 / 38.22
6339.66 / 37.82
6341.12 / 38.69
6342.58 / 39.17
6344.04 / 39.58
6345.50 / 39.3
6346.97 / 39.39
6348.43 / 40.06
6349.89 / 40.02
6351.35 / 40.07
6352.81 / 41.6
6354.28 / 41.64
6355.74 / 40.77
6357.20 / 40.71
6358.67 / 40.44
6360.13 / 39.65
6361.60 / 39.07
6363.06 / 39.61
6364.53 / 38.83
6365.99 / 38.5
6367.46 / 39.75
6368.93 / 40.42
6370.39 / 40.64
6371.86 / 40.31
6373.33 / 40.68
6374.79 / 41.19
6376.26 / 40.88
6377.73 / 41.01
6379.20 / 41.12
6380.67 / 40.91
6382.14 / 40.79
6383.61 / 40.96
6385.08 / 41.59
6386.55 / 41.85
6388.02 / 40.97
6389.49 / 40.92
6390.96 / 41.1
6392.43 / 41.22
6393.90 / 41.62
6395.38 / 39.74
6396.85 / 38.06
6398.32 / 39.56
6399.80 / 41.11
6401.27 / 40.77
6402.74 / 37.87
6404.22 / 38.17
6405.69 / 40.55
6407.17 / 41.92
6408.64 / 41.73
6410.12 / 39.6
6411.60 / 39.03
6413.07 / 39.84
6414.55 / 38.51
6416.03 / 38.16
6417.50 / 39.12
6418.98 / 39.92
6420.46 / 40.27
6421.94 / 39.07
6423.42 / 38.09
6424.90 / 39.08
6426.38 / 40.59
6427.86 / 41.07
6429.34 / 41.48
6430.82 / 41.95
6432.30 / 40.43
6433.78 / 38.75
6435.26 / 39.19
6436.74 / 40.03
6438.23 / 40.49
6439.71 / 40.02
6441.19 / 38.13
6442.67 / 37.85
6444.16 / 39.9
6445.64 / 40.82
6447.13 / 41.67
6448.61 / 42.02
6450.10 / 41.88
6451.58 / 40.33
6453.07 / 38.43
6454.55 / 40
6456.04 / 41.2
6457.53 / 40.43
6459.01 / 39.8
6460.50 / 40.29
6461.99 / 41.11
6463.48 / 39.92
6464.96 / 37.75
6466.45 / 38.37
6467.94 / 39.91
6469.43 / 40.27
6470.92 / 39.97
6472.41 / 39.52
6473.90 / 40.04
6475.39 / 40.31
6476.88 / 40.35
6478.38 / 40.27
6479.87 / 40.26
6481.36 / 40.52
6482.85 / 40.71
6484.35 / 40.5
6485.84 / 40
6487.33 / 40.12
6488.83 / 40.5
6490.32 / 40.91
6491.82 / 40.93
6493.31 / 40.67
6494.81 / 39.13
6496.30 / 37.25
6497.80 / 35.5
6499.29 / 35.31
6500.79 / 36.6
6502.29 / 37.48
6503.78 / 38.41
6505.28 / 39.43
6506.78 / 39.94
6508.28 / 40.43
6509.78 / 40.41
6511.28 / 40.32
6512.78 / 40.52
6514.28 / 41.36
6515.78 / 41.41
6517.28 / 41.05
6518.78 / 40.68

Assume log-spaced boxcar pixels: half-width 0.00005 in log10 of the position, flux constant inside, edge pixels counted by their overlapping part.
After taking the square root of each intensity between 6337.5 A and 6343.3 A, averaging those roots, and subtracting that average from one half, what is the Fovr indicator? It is -5.70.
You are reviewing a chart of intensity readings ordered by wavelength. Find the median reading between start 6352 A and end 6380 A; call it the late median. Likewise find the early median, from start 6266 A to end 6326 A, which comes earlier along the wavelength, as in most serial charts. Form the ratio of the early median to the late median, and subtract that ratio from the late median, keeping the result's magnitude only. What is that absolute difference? 39.6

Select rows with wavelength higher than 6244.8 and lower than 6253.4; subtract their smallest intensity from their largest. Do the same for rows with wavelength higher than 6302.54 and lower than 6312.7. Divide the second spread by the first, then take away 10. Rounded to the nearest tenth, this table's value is -8.2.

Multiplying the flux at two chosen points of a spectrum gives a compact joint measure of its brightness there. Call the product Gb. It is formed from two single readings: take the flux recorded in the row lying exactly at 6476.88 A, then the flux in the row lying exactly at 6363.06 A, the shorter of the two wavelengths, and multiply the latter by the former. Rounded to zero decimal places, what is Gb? 1598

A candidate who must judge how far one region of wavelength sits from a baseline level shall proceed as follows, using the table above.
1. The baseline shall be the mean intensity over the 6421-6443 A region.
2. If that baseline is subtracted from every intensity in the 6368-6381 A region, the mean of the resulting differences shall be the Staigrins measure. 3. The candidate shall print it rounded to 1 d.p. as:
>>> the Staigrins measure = 1.0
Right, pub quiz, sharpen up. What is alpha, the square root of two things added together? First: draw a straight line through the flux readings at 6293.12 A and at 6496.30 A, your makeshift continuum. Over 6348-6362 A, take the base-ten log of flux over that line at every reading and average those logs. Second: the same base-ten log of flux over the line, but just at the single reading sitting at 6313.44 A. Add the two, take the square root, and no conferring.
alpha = 0.10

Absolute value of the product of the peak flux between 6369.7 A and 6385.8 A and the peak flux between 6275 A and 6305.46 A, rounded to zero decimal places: 1783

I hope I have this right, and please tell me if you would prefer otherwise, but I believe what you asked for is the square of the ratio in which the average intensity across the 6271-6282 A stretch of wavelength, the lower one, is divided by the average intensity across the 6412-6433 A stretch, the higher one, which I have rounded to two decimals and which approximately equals 1.11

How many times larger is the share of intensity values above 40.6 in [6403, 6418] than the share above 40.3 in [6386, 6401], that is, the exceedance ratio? 0.29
